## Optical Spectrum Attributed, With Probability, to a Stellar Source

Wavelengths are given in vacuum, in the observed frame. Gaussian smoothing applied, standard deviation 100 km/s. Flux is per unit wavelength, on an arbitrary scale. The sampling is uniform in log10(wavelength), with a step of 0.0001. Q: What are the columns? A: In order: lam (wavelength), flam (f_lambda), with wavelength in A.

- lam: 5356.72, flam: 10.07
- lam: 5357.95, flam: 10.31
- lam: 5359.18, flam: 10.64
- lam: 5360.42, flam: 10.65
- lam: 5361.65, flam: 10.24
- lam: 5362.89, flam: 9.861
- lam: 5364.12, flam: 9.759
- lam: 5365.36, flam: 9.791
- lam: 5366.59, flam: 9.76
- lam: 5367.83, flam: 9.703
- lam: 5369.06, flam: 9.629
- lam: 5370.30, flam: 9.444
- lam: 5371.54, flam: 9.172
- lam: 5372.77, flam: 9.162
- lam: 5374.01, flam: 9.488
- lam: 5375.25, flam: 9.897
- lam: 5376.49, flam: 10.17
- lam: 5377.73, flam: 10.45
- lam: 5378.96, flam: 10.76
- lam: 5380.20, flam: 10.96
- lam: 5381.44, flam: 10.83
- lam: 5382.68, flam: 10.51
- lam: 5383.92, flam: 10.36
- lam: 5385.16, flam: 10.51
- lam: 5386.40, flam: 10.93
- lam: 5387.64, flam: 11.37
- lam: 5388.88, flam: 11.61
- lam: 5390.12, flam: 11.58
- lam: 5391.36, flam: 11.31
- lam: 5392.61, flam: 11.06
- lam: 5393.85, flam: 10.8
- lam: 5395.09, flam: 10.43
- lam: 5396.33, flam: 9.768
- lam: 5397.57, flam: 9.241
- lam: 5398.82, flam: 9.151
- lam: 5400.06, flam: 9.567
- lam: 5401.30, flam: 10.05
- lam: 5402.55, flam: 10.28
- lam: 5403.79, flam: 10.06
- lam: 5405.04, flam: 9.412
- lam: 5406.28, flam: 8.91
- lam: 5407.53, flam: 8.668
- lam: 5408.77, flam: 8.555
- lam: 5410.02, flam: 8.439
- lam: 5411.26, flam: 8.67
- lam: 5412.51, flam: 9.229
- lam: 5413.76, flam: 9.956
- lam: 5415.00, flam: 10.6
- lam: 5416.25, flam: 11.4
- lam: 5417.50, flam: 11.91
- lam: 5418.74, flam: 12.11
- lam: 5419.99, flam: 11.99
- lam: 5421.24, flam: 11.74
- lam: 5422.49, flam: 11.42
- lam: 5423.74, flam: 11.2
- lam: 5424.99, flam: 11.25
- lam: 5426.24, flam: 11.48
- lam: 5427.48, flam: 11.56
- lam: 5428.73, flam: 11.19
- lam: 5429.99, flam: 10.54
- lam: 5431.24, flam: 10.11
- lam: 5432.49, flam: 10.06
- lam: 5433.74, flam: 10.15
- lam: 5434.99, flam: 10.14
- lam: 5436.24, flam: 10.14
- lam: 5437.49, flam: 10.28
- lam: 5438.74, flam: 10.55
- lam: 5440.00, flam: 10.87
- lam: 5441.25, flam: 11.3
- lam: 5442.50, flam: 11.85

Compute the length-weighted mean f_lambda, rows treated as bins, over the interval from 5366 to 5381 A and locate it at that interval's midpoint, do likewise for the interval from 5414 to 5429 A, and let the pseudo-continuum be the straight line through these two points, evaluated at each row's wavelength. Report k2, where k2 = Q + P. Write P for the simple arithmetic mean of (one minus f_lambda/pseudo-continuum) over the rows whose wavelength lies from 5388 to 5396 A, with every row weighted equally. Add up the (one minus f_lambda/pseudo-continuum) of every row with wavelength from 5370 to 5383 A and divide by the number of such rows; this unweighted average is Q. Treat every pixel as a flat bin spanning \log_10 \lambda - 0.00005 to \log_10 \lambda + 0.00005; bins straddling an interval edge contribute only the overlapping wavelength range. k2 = -0.07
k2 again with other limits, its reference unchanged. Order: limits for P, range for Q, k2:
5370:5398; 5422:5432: 0.03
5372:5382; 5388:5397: -0.06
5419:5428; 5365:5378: 0.01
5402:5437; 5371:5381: 0.08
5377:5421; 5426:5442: 0.14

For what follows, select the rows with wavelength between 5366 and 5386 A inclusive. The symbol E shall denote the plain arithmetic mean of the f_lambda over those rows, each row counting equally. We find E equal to 10.1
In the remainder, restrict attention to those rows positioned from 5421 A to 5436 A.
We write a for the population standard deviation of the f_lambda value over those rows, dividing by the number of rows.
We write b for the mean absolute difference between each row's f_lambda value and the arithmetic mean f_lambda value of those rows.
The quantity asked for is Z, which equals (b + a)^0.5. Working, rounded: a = 0.6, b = 0.59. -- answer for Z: 1.10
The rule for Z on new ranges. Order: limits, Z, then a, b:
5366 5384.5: 1.05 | 0.6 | 0.52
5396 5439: 1.38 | 1.0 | 0.86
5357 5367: 0.83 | 0.4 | 0.33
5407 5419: 1.62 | 1.4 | 1.24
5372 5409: 1.25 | 0.8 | 0.71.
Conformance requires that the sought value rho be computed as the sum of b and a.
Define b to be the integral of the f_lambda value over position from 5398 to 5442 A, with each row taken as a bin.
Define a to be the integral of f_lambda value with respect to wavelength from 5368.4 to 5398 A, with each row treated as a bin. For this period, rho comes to 764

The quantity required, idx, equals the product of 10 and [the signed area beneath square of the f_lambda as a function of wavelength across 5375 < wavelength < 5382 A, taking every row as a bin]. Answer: 7789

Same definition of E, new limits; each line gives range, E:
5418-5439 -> 10.9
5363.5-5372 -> 9.6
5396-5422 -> 10.0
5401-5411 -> 9.3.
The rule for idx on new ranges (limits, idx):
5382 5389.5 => 8897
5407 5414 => 5518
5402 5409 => 6148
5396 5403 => 6537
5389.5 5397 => 8801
